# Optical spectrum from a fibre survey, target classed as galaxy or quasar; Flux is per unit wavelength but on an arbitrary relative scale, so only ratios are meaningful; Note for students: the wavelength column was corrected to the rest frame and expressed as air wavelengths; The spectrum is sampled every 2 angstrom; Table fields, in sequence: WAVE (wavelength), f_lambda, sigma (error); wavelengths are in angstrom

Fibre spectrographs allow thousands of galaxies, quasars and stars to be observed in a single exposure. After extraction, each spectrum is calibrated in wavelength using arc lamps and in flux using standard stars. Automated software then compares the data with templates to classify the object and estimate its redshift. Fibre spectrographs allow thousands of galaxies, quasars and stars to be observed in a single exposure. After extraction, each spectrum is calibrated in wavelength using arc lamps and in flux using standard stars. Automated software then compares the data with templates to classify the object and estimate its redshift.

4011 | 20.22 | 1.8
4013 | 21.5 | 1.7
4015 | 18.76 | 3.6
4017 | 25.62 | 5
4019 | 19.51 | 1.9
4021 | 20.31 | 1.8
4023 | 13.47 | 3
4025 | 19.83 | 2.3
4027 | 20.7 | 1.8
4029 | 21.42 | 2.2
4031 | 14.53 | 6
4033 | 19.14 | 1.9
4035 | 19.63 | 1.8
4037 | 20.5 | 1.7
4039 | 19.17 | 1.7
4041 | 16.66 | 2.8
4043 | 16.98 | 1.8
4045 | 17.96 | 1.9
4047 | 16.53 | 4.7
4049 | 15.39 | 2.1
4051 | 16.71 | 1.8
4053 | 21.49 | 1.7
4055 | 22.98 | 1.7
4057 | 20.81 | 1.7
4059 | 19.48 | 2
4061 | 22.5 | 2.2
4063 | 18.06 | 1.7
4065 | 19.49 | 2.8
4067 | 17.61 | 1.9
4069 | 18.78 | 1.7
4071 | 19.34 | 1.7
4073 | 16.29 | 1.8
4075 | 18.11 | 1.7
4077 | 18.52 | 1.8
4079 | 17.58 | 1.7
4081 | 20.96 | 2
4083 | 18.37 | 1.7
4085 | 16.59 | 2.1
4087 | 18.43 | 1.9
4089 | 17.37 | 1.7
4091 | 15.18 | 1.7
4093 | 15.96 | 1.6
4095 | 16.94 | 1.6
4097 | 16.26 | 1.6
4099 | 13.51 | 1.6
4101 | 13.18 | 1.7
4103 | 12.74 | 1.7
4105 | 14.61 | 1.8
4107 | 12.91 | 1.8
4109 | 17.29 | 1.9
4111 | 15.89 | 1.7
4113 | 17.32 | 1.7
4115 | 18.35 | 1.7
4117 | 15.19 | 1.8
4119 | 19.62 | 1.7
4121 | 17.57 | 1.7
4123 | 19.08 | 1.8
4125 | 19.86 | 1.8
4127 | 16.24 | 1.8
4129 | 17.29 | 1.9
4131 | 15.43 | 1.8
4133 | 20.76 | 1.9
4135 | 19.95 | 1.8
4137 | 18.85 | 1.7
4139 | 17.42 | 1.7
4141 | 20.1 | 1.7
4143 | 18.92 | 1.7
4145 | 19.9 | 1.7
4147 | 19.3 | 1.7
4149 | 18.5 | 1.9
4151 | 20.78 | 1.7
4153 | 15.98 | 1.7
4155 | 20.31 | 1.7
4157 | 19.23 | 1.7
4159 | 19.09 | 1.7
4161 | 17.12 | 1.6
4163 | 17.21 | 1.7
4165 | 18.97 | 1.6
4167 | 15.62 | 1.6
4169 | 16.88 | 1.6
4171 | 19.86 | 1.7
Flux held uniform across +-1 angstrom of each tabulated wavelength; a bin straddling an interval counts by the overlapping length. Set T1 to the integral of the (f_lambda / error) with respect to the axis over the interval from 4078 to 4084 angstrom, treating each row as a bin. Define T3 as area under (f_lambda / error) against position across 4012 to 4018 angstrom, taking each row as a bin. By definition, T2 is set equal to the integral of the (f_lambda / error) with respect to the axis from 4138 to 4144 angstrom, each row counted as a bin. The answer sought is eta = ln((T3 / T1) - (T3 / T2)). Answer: -3.4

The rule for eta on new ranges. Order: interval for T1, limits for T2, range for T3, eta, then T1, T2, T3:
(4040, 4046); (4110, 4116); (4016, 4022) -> -1.6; 50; 61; 53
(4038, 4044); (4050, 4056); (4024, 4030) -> -1.3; 53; 71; 60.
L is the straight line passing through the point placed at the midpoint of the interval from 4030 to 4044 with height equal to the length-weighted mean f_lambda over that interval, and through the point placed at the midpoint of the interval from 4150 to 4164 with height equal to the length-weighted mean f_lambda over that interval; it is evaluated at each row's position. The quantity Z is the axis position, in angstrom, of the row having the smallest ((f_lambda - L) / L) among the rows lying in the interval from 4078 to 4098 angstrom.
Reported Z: 4091 angstrom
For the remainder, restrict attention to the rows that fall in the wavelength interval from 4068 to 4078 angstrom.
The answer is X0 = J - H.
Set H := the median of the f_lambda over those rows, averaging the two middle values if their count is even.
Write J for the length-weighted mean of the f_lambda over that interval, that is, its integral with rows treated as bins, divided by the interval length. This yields -0.31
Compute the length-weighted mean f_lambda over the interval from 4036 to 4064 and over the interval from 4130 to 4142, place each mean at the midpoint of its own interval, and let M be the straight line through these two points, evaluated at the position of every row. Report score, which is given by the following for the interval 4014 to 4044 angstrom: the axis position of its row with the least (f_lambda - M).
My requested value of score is 4023 angstrom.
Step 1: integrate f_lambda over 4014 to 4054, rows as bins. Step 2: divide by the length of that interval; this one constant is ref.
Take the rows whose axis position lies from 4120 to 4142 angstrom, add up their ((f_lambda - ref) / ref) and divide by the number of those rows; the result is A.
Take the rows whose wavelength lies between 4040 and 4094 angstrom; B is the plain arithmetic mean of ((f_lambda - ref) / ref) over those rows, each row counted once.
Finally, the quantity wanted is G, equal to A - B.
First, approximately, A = -0.016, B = -0.02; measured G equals 0.01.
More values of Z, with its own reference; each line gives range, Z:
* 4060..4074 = 4073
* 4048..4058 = 4049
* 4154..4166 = 4161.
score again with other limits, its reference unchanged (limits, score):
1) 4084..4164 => 4103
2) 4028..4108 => 4103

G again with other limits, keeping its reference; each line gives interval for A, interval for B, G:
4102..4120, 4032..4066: -0.16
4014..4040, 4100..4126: 0.16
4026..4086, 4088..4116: 0.17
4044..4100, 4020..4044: -0.02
